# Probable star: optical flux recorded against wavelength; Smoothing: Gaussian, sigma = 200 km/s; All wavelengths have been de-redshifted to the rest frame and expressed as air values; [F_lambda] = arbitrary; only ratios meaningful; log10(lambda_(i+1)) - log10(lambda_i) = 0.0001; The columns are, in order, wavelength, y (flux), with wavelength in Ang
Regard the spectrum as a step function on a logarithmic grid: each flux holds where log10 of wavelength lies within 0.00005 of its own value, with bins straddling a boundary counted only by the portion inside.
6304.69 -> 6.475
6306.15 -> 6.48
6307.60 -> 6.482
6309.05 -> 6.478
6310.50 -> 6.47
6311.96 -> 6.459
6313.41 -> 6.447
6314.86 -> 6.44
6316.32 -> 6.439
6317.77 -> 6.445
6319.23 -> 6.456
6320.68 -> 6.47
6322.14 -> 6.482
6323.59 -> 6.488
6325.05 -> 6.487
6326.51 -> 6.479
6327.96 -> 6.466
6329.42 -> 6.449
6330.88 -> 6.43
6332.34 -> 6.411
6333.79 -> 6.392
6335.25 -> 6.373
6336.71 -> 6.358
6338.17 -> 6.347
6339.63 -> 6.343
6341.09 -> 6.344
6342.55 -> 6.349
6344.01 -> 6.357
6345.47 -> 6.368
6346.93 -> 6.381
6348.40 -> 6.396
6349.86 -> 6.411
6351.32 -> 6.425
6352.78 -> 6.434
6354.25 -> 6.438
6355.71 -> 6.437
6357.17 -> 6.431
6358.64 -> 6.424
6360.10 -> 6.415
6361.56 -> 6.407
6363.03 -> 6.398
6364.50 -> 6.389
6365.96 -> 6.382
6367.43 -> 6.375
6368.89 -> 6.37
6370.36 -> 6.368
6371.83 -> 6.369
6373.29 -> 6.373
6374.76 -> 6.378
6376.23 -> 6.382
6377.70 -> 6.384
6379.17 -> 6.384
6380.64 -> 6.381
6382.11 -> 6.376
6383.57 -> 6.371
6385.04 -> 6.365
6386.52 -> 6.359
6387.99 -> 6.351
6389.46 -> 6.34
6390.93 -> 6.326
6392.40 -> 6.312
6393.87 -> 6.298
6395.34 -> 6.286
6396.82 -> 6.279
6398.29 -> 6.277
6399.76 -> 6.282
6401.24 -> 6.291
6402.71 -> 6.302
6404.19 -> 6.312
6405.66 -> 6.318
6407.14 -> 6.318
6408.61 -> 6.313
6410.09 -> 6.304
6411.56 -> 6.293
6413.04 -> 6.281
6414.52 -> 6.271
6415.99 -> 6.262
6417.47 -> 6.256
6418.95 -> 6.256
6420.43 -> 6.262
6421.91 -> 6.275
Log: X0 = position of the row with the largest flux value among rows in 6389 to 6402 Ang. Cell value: 6389.46 Ang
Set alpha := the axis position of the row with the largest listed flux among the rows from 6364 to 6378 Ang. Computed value 6364.50 Ang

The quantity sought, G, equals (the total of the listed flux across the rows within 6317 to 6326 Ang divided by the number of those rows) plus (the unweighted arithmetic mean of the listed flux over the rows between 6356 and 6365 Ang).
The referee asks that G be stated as 12.9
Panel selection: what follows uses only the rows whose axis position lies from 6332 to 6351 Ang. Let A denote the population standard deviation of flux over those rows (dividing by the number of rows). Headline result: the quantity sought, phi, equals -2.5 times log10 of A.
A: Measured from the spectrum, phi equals 4.1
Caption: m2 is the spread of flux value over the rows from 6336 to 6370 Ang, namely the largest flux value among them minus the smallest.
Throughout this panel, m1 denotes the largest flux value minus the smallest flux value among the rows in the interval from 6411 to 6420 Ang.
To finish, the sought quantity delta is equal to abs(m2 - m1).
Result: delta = 0.06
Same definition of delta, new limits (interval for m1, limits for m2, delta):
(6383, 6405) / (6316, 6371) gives 0.05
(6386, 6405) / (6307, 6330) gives 0.03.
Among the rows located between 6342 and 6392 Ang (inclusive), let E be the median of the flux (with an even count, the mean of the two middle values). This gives 6.38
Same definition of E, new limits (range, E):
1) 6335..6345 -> 6.35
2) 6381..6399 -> 6.33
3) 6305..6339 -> 6.46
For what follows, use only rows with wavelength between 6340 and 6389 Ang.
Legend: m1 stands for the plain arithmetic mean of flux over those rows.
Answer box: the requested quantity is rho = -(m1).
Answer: -6.39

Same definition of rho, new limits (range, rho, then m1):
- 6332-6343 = -6.36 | 6.36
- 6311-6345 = -6.42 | 6.42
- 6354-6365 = -6.42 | 6.42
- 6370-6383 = -6.38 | 6.38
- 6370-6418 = -6.33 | 6.33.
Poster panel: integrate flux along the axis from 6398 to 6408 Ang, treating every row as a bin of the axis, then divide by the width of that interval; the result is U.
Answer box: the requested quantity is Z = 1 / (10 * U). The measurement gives 0.0159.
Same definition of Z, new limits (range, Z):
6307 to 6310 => 0.0154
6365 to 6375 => 0.0157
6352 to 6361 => 0.0155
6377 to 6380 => 0.0157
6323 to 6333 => 0.0155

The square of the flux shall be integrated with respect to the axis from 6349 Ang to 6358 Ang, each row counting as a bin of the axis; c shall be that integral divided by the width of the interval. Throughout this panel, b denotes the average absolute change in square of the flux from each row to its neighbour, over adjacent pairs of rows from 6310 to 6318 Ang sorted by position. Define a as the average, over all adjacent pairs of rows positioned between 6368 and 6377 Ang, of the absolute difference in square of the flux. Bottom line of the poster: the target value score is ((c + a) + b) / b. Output 434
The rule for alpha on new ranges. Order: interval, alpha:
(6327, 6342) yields 6327.96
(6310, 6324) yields 6323.59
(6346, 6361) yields 6354.25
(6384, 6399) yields 6385.04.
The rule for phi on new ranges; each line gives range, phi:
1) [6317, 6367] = 3.4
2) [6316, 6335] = 3.9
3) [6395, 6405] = 4.8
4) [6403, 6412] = 5.1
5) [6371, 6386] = 5.5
